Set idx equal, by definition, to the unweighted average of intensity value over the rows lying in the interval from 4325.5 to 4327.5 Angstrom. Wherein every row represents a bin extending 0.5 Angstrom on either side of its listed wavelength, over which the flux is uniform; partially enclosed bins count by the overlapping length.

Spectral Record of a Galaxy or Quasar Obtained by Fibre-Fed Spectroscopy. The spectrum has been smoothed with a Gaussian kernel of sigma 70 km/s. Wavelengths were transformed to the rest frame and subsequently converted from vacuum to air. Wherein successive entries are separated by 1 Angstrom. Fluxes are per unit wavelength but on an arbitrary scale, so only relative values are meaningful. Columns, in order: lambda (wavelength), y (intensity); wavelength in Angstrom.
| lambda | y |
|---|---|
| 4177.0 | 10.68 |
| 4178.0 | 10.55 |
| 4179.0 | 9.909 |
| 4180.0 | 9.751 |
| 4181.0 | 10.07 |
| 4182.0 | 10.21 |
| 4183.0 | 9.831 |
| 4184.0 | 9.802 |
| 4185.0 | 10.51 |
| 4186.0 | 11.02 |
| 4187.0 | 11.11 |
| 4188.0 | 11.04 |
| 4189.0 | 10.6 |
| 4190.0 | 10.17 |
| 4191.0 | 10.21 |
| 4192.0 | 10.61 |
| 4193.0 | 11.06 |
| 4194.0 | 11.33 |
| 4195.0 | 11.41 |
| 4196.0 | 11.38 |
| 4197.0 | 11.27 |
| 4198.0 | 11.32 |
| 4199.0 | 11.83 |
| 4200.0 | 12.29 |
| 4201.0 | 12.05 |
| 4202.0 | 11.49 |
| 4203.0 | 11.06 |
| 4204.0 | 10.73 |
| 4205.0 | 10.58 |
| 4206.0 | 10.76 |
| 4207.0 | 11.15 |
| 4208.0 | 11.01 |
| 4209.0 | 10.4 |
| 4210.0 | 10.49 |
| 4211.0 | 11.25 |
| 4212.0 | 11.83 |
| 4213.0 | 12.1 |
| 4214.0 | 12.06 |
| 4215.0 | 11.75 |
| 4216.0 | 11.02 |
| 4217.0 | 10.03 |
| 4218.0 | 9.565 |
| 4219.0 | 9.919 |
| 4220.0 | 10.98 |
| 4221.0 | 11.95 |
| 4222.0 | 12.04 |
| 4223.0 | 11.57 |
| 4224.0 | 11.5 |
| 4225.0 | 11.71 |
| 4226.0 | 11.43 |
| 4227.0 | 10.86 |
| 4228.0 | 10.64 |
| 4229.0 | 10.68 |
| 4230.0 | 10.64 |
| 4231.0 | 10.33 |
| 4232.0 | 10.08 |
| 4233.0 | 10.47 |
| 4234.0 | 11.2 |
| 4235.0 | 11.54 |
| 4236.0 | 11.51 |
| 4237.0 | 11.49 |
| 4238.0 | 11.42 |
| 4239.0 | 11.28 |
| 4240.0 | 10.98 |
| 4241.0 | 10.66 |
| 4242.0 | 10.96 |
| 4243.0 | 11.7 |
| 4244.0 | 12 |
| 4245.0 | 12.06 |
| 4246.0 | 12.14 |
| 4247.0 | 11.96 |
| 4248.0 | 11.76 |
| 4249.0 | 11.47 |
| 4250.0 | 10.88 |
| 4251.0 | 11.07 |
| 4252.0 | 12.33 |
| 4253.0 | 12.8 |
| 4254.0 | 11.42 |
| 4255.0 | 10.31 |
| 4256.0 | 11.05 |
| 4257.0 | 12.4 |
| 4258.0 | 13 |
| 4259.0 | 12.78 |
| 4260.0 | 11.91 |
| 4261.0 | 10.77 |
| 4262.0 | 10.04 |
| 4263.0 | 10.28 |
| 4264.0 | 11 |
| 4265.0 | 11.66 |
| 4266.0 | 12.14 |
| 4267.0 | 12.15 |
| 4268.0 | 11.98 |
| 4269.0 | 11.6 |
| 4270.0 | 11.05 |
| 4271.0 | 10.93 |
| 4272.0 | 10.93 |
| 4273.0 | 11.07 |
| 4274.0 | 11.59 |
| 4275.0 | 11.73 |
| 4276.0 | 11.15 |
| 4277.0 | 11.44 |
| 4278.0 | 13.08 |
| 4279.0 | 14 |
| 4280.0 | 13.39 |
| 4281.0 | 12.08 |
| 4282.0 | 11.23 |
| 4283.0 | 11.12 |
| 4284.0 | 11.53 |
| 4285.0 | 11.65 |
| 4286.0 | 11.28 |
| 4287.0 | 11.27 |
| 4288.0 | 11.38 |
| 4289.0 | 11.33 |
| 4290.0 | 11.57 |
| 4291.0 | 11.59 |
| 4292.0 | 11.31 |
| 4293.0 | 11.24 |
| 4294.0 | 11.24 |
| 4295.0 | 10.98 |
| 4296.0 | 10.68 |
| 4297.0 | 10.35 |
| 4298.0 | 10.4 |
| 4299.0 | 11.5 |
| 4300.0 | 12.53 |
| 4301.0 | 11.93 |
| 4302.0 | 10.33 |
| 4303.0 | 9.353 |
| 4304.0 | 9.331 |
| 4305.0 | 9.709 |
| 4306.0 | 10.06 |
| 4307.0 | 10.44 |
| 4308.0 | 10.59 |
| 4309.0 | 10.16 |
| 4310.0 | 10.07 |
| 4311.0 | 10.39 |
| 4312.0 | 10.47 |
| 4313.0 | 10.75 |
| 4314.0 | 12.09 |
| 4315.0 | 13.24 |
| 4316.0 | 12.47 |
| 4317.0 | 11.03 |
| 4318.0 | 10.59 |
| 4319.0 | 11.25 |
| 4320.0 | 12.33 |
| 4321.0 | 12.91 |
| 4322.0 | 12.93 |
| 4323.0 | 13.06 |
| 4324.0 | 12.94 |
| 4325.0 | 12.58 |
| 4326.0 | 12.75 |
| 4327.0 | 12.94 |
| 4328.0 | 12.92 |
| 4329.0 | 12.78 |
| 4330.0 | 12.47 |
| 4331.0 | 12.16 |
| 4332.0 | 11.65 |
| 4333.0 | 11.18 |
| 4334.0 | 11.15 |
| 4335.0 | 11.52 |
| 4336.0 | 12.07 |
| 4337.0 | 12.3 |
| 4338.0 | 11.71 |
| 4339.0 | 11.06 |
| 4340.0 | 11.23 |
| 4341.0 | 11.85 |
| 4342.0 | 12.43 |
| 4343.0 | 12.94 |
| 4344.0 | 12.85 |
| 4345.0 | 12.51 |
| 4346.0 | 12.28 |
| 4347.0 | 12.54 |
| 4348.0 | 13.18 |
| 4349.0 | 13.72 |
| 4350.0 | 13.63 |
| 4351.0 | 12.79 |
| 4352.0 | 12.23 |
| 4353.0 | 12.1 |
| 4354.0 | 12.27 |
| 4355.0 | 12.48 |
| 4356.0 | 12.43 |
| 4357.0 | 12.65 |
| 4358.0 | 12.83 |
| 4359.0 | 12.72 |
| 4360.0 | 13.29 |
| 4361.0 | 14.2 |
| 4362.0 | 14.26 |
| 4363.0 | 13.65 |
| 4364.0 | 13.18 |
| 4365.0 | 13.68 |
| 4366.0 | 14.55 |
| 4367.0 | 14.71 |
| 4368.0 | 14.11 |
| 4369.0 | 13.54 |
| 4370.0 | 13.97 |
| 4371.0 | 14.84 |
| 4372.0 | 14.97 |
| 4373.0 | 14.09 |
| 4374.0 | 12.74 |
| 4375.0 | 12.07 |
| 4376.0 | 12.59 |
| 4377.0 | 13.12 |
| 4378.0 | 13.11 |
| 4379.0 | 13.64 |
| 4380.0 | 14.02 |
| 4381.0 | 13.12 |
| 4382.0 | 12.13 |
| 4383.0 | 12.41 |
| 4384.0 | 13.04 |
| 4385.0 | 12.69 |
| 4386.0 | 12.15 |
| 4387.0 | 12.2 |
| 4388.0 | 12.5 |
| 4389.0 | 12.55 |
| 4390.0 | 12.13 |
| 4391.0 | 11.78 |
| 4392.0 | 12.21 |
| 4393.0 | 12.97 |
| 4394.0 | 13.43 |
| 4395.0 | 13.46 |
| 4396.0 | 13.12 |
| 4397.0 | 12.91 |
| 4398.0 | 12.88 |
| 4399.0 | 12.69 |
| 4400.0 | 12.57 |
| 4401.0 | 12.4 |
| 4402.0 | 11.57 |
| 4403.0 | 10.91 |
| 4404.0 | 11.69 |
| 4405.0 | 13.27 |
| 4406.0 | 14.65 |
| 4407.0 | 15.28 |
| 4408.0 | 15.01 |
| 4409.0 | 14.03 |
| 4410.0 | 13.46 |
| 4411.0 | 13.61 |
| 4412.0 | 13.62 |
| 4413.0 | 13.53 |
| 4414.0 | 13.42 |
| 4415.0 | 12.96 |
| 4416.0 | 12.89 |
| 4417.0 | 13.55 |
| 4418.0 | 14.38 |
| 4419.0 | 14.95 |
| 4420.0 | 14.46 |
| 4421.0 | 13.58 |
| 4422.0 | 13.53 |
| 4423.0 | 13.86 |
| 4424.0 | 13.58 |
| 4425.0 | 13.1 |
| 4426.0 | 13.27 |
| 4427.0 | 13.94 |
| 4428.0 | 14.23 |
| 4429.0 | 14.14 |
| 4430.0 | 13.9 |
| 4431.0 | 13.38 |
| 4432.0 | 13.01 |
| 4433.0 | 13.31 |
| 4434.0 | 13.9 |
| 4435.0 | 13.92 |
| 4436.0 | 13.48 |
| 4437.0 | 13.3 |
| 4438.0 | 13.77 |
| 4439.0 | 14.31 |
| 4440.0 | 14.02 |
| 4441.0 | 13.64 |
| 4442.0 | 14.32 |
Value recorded 12.8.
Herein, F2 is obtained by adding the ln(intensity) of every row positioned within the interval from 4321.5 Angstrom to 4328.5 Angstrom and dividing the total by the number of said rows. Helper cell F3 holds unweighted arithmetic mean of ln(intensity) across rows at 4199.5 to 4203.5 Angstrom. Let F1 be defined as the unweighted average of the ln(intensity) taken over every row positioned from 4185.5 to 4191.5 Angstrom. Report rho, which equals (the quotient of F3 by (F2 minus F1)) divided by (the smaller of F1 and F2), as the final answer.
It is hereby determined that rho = 6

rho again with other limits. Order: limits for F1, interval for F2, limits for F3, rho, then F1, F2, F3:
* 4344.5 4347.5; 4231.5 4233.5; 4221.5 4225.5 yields -6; 2.52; 2.33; 2.46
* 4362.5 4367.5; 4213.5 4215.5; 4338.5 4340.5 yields -6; 2.63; 2.48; 2.41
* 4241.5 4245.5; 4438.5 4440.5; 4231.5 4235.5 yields 5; 2.46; 2.65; 2.38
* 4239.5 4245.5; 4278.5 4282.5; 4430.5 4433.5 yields 10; 2.43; 2.54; 2.58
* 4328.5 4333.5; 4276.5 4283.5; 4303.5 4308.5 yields 44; 2.49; 2.51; 2.30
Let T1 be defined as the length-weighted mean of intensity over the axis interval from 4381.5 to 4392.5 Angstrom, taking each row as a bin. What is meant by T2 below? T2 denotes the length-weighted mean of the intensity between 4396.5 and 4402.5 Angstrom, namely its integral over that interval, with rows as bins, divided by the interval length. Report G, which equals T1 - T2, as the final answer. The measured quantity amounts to -0.2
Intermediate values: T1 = 12.3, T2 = 12.5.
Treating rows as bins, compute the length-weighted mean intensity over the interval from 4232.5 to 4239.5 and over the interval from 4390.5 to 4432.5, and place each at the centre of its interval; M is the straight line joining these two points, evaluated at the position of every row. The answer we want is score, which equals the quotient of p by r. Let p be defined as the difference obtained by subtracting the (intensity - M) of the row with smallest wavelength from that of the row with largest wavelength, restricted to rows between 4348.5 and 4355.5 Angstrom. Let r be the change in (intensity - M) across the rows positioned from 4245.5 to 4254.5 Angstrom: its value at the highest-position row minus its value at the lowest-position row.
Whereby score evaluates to 1.6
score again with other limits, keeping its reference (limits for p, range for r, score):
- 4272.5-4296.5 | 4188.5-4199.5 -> -0.6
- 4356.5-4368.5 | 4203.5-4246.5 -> 1.5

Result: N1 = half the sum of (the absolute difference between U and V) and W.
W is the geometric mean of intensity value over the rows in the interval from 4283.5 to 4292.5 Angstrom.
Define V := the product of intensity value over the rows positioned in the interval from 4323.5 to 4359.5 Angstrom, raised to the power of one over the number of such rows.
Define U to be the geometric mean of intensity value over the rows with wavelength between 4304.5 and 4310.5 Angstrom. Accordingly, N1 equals 6.8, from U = 10.2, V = 12.4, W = 11.4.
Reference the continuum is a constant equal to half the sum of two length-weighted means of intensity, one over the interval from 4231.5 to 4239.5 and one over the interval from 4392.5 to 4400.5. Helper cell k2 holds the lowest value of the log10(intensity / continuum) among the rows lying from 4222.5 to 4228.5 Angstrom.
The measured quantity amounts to -0.055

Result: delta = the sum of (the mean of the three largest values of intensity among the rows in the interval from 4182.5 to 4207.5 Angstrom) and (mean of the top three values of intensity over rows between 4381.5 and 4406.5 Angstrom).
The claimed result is 25.9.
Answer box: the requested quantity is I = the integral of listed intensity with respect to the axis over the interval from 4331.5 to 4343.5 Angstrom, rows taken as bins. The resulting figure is 141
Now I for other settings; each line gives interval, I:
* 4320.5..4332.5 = 152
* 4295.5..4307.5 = 127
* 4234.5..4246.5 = 138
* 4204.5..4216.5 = 134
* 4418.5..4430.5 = 167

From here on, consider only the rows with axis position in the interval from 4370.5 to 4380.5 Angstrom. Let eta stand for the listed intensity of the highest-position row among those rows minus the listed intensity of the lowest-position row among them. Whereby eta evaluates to -0.8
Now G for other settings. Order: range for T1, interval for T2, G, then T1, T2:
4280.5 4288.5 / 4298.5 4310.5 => 0.9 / 11.4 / 10.5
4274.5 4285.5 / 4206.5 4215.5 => 0.7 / 12.0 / 11.3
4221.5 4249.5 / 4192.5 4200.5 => -0.2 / 11.3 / 11.5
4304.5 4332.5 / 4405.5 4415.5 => -2.3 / 11.7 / 14.0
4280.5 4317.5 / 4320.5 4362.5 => -1.5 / 11.0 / 12.5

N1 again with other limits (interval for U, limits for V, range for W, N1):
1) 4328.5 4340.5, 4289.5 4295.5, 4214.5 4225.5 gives 5.8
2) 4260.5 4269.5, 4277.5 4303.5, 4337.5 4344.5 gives 6.1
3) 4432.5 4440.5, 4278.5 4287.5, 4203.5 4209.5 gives 6.3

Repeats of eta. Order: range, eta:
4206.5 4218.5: -1.6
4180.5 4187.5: 1.0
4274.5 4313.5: -1.0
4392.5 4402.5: -1.4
